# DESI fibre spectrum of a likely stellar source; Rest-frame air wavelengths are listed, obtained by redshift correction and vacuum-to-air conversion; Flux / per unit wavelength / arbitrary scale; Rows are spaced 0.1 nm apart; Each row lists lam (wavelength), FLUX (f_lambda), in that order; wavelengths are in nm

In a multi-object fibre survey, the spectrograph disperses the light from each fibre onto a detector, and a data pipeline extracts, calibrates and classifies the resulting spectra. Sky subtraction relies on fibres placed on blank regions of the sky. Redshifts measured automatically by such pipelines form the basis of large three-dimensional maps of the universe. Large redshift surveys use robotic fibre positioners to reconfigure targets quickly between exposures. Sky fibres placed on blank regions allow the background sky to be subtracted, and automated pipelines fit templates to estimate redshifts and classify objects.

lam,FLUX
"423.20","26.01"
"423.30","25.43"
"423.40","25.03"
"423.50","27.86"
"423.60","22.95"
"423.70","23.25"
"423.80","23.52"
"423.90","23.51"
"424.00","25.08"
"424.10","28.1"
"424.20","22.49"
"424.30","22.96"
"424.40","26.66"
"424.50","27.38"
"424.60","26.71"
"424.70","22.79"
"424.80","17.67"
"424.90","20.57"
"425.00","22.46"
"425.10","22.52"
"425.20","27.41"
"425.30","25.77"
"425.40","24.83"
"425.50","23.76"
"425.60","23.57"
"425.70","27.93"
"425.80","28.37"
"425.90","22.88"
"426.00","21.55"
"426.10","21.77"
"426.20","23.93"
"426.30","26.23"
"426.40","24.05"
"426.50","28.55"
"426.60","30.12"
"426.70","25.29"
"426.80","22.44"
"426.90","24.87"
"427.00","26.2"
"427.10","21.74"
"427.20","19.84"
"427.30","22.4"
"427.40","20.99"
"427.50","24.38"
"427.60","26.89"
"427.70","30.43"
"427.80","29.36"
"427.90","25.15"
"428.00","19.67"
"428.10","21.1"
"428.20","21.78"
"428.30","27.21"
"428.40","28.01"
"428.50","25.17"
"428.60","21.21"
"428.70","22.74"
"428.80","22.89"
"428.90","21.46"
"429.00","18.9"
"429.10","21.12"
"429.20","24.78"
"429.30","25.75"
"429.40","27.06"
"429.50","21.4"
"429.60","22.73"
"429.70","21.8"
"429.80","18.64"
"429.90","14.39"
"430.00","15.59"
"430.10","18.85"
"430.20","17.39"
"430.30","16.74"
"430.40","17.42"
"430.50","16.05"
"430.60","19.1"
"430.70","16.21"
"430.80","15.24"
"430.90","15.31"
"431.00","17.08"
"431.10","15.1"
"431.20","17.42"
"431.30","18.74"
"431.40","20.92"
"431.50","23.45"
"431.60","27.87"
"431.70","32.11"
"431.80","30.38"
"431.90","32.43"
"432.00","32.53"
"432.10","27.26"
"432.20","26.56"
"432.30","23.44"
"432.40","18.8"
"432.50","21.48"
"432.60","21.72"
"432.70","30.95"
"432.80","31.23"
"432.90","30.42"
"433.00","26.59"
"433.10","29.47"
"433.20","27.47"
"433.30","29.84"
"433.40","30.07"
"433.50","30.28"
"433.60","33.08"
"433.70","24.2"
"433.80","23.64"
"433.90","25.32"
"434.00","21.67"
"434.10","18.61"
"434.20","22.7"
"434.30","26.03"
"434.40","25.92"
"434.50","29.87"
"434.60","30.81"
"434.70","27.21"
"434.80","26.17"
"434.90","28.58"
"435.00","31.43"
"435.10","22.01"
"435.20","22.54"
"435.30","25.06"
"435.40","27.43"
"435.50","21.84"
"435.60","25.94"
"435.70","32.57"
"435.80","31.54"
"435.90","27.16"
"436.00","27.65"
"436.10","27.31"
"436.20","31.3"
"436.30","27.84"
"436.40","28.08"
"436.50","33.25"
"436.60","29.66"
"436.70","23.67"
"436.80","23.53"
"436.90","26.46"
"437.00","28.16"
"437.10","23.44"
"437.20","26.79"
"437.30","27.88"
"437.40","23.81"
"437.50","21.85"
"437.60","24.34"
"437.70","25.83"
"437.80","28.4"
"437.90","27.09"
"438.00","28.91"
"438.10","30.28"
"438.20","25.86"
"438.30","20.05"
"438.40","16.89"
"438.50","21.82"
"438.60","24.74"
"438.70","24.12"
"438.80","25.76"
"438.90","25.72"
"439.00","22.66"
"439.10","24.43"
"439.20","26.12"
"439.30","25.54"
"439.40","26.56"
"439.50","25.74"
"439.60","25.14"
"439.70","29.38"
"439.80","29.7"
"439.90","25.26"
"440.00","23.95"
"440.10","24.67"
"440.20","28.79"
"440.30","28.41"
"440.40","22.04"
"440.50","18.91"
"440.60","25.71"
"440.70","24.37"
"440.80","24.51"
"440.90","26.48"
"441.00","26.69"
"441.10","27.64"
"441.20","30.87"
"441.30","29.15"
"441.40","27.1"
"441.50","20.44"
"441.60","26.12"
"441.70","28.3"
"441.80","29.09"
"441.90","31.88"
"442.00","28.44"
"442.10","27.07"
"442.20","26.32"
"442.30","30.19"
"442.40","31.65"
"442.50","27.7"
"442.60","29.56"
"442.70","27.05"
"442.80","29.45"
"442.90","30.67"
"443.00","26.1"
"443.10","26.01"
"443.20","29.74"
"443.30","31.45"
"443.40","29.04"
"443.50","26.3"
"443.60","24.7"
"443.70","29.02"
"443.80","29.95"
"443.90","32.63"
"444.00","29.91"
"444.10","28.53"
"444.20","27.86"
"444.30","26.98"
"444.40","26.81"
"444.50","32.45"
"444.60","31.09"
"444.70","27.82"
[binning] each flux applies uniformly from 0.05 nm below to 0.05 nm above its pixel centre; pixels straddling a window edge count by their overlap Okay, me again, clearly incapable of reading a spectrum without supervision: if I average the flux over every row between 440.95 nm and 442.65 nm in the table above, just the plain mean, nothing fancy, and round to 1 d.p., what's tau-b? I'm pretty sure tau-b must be 28.1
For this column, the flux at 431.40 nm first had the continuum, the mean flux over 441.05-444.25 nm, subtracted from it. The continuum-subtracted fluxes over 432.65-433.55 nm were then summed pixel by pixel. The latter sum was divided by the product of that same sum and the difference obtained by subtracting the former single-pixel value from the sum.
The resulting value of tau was 0.056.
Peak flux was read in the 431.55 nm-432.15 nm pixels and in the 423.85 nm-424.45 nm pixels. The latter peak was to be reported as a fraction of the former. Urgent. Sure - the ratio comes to 0.86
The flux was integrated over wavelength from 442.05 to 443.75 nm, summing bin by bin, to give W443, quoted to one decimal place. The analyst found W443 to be 48.2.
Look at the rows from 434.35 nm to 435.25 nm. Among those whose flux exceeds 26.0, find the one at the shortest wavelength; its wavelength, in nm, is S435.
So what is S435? 434.50 nm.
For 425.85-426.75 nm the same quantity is 426.30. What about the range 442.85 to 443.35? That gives 442.90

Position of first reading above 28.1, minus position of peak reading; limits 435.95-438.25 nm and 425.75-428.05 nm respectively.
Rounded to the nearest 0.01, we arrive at 8.50 nm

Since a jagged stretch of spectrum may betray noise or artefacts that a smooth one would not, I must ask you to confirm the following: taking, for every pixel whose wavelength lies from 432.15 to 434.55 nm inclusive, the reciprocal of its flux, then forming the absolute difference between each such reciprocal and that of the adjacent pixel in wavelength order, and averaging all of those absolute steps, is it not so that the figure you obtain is 0.0045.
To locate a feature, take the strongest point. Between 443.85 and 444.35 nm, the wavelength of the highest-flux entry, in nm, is 443.90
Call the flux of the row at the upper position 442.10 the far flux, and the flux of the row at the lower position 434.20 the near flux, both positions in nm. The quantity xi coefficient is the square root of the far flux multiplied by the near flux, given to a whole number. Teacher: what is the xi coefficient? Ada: 25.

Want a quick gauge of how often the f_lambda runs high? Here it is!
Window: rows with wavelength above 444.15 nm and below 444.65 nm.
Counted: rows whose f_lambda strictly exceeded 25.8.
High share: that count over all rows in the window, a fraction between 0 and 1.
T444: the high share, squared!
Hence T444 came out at 1.0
